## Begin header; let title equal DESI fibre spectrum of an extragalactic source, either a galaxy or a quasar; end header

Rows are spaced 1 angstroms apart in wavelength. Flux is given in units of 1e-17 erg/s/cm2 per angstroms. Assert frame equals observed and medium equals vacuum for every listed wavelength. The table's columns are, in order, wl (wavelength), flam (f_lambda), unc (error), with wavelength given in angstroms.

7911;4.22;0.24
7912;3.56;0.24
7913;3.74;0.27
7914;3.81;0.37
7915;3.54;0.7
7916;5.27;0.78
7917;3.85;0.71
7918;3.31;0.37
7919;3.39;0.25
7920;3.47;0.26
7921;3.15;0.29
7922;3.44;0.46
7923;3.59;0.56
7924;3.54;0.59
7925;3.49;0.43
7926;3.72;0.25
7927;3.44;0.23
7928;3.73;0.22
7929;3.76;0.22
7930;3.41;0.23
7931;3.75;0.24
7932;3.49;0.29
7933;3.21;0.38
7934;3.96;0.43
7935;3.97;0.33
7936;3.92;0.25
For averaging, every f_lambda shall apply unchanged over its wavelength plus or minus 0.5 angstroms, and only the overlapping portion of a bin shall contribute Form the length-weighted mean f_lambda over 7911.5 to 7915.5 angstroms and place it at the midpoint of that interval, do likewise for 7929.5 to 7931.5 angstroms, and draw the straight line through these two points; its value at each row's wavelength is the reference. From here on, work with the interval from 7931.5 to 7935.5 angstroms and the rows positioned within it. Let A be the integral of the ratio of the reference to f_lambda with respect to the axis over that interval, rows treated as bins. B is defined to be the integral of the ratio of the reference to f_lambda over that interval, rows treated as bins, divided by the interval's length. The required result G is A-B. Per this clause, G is 2.95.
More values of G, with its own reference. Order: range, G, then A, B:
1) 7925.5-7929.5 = 2.95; 3.93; 0.98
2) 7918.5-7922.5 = 3.24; 4.32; 1.08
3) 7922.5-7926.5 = 3.02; 4.03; 1.01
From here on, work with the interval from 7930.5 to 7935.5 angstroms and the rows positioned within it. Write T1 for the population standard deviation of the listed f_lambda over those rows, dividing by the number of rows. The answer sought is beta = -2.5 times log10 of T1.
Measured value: 1.3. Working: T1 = 0.29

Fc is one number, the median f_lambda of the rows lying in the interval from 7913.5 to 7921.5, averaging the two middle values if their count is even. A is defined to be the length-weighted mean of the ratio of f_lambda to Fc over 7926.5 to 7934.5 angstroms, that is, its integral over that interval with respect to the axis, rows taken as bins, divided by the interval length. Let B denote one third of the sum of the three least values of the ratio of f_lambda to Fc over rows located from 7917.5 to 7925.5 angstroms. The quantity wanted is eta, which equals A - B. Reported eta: 0.089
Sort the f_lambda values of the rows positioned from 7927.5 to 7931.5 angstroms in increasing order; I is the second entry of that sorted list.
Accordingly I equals 3.73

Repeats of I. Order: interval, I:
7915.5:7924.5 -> 3.31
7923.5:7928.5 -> 3.49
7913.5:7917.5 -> 3.81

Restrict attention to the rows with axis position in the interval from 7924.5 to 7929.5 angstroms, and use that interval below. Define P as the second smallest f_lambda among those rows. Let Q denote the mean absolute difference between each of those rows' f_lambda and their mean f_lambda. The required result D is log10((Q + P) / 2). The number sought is 0.258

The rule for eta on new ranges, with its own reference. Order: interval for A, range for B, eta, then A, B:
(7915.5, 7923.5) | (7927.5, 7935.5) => 0.090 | 1.05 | 0.961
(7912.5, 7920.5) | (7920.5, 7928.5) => 0.130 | 1.08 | 0.954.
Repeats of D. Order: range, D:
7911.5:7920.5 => 0.273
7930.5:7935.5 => 0.273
